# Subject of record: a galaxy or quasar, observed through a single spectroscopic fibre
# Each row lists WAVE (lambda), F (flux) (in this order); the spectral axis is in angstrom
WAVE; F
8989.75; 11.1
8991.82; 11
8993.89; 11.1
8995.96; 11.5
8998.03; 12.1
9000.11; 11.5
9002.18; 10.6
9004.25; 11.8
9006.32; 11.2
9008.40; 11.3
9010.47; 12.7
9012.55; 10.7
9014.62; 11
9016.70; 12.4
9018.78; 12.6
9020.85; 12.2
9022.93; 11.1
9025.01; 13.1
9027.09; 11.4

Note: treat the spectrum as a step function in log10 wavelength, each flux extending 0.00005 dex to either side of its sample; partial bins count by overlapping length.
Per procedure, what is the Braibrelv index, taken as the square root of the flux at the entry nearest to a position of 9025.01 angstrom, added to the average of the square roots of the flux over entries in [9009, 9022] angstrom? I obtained 7.07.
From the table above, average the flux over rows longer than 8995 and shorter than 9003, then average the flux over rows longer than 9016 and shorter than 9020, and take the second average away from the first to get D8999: -1.1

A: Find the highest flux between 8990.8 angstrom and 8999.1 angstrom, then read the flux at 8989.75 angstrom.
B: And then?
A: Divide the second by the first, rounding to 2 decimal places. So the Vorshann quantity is 0.92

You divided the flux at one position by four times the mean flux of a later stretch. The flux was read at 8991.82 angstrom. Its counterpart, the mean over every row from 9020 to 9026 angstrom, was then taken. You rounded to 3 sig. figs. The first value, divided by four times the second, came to 0.227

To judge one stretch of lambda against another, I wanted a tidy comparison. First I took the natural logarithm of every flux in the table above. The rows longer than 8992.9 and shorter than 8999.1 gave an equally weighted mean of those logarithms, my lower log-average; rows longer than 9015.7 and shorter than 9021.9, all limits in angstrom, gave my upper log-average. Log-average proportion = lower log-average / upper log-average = 0.97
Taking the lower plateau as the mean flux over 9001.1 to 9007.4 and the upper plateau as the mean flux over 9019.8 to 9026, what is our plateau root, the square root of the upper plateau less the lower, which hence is 1.0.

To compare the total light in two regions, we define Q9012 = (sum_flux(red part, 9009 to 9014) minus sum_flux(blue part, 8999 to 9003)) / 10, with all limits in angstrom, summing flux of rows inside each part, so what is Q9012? 0.13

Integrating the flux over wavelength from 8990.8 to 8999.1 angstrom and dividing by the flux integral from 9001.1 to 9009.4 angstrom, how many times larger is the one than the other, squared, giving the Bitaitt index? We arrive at 1.03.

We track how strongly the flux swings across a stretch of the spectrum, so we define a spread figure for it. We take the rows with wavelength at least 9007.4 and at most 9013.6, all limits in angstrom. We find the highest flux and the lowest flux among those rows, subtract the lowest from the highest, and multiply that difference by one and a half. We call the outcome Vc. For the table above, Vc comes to 3.0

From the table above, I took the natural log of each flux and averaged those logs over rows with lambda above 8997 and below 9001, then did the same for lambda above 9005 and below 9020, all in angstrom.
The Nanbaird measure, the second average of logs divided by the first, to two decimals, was 1.00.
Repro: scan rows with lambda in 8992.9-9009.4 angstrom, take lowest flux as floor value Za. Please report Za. 10.6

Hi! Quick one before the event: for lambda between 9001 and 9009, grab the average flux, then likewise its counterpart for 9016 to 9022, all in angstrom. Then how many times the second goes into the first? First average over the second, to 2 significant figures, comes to 0.91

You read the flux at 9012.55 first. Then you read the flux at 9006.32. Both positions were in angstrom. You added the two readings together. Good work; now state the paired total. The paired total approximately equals 21.9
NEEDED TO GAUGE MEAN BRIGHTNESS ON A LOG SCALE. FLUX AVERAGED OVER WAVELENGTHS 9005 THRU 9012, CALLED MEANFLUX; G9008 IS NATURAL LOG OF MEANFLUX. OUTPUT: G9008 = 2.46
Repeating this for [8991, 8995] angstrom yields 2.40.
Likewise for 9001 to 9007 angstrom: 2.42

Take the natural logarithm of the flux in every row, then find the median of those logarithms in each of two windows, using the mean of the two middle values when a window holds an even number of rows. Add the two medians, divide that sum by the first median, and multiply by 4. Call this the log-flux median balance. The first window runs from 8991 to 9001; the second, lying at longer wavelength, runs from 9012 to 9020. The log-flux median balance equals 8.03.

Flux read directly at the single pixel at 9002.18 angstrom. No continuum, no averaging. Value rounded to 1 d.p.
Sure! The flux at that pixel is 10.6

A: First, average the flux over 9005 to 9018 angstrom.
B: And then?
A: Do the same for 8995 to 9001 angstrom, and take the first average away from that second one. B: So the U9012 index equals 0.1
